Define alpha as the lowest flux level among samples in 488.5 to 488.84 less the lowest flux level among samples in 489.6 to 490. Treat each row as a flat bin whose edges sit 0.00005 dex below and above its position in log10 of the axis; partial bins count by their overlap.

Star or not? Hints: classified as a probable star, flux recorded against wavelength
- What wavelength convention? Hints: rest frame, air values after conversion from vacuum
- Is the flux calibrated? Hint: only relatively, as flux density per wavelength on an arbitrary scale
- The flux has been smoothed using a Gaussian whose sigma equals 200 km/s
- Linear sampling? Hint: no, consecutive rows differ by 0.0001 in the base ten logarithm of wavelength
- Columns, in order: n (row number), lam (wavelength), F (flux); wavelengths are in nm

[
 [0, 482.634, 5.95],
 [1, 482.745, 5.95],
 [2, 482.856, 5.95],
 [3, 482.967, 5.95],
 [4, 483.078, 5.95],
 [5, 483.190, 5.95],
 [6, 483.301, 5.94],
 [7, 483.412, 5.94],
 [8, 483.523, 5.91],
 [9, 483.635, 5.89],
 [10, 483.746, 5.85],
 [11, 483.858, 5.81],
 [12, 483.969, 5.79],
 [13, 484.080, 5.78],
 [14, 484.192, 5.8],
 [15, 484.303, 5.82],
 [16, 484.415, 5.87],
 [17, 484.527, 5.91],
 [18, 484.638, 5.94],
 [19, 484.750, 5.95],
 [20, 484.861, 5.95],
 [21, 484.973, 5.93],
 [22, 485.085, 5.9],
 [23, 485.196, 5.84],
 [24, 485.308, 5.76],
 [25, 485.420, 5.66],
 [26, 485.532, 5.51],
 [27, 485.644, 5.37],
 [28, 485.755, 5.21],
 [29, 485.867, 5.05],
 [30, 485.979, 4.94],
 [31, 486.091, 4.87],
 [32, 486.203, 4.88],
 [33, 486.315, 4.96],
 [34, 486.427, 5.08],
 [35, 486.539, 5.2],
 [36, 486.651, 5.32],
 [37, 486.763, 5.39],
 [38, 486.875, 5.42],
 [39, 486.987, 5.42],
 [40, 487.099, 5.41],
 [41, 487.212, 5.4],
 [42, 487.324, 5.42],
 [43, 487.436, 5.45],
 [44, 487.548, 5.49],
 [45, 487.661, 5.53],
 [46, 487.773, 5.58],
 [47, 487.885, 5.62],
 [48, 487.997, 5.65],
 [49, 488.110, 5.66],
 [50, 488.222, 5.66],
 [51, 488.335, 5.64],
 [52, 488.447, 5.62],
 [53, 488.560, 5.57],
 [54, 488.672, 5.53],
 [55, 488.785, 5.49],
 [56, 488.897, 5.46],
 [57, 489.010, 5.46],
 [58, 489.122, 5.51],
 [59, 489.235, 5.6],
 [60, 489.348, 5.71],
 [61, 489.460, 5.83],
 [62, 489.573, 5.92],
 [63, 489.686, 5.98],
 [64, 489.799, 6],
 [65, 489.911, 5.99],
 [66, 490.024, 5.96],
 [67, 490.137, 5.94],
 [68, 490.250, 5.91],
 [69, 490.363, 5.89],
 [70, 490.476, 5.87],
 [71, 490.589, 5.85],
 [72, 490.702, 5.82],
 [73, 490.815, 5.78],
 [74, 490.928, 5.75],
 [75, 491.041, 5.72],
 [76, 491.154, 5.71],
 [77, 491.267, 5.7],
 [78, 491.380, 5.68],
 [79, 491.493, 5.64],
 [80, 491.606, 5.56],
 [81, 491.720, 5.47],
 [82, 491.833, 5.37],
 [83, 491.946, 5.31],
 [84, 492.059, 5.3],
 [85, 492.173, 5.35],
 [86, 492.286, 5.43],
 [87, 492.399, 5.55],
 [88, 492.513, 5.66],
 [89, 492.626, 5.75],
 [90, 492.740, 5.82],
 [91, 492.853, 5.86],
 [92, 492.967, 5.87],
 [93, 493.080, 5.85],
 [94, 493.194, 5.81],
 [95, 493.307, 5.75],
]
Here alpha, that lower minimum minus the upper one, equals -0.5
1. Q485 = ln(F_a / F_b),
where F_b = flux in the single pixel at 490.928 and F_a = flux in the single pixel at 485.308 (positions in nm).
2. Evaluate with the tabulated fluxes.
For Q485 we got 0.00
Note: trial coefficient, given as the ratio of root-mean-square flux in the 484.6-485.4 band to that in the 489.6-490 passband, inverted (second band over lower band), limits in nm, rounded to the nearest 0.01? 1.02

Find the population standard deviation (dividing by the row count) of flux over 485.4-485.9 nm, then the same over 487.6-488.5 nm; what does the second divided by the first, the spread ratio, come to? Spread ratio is 0.20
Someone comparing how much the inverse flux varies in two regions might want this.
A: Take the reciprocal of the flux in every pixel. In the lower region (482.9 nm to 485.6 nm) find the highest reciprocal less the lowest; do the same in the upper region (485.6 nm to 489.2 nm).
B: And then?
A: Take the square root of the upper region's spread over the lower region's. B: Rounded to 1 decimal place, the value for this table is 1.5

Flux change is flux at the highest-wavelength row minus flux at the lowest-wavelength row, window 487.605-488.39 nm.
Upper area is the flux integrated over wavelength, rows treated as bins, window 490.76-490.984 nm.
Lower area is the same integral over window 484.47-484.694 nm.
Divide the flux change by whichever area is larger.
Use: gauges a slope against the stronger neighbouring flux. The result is 0.08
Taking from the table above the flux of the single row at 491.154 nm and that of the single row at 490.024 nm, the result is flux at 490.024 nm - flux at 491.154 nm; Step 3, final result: 0.25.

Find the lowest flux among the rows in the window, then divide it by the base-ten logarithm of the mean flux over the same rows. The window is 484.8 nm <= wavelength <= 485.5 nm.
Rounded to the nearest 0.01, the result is 7.39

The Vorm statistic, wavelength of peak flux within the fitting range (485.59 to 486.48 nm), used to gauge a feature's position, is 485.644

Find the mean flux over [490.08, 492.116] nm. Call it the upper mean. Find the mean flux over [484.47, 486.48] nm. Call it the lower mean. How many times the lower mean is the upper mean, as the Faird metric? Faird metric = 1.04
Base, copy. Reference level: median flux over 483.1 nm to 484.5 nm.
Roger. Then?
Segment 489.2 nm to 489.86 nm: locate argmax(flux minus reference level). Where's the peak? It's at 489.799 nm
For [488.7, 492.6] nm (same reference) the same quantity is 489.799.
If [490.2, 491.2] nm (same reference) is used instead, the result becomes 490.250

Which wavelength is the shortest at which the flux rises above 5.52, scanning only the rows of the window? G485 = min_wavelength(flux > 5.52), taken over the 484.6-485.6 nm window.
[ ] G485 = 484.638 nm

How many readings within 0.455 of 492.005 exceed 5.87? 0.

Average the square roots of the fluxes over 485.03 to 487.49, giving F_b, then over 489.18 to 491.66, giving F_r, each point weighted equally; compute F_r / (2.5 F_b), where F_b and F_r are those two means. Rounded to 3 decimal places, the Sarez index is 0.417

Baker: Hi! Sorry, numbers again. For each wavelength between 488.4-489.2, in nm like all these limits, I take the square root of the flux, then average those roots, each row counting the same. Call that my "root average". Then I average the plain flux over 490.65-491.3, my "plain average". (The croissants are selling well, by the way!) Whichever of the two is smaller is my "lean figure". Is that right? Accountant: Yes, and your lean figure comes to 2.349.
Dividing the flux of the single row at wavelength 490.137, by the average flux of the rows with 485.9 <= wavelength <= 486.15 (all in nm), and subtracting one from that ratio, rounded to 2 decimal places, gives 0.21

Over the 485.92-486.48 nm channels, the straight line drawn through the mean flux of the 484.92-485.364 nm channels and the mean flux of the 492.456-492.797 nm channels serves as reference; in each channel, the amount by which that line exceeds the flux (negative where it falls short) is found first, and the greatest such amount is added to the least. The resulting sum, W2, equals 1.7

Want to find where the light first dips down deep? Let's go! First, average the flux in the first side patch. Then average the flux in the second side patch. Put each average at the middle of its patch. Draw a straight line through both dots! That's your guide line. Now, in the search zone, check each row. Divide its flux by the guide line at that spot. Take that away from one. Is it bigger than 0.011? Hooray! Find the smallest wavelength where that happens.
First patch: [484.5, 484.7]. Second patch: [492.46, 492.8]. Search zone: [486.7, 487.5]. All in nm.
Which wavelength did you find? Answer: 486.763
